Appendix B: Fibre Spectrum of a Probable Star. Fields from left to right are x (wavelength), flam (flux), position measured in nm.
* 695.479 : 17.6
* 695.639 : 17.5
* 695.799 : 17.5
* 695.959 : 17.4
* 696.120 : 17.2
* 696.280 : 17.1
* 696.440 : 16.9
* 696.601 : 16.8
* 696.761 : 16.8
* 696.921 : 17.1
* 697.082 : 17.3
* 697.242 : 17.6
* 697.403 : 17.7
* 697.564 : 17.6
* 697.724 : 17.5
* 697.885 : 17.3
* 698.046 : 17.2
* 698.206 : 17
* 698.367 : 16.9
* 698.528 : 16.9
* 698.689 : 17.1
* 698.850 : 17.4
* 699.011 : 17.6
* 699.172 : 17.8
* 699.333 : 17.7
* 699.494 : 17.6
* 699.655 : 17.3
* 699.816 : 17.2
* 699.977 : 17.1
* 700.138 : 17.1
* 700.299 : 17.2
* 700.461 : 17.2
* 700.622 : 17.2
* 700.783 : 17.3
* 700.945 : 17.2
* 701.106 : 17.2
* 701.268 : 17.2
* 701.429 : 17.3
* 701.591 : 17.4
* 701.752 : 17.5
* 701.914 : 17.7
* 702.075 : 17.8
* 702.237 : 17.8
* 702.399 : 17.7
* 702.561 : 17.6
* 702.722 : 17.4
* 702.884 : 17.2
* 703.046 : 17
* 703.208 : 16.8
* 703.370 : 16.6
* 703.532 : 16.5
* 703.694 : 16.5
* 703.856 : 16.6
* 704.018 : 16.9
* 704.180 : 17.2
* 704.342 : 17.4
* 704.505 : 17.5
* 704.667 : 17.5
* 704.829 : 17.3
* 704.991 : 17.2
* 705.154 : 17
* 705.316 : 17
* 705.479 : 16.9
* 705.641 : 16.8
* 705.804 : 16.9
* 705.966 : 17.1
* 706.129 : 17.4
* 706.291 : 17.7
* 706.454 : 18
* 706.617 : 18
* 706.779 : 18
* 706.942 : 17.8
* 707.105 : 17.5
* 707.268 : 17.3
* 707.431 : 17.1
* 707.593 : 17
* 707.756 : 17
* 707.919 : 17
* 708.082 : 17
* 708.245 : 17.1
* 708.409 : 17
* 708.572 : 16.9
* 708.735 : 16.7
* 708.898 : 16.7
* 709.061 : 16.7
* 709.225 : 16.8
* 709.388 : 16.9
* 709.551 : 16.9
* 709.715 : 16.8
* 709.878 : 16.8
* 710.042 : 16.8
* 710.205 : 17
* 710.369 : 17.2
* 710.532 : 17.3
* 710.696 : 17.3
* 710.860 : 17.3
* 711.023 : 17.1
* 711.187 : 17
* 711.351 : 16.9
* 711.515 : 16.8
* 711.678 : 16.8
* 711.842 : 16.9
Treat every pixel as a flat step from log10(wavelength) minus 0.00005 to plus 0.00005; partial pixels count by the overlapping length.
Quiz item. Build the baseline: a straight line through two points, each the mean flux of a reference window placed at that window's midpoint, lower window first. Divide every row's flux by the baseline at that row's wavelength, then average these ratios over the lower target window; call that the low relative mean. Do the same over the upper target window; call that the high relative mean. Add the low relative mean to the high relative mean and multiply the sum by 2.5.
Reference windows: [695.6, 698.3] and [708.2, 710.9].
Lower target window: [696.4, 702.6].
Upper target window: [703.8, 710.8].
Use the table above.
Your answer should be 5.04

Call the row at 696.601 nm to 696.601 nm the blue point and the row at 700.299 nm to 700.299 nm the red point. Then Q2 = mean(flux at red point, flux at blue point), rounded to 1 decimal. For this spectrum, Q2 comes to 17.0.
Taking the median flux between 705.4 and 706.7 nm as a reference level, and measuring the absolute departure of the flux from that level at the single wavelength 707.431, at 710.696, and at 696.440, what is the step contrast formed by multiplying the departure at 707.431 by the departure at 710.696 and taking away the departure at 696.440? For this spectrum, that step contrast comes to -0.34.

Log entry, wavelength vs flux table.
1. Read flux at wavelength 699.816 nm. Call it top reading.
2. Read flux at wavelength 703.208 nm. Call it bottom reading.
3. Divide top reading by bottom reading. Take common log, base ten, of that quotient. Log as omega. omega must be 0.010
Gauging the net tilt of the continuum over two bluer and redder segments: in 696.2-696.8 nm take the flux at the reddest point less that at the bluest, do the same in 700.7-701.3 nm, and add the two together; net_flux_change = -0.40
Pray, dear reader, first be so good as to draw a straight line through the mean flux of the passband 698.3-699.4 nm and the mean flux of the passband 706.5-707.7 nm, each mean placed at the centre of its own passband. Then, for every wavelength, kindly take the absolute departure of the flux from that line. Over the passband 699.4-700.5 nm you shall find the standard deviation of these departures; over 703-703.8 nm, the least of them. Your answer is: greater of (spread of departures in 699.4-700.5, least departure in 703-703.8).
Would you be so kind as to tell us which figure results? 0.44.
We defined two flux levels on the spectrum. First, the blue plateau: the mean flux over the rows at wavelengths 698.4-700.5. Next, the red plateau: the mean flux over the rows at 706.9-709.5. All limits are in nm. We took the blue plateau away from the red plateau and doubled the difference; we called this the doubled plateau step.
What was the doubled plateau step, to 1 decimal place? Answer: -0.6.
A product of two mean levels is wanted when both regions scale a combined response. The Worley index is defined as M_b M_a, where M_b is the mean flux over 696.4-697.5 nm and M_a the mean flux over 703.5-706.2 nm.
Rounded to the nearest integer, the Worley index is 293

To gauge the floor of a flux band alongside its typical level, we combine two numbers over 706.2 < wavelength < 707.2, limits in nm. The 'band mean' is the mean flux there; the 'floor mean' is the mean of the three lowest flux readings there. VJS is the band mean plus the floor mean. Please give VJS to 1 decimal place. 35.5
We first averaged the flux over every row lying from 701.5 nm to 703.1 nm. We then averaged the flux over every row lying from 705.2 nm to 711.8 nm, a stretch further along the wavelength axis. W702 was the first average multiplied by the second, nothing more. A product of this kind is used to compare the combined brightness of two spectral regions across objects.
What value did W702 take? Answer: 300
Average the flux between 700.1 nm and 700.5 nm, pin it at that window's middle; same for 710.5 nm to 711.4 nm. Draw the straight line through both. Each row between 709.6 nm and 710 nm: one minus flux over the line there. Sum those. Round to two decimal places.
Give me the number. 0.04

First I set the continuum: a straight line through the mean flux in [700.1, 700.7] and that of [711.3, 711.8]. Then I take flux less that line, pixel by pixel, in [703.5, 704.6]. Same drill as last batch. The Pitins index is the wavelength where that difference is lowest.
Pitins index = 703.532 nm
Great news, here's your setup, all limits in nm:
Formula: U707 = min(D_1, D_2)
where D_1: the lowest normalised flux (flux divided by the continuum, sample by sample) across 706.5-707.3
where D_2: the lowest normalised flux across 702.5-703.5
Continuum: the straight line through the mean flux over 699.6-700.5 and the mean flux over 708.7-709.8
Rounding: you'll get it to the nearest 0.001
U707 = 0.974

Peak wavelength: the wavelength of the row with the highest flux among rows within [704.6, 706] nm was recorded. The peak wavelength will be 704.667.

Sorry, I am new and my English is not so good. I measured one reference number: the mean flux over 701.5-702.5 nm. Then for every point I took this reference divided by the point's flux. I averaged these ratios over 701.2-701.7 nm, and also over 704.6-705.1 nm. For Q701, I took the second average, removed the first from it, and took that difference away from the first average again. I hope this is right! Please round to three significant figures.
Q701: 1.02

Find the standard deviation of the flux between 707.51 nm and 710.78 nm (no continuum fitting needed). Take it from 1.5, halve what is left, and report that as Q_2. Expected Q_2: 0.66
